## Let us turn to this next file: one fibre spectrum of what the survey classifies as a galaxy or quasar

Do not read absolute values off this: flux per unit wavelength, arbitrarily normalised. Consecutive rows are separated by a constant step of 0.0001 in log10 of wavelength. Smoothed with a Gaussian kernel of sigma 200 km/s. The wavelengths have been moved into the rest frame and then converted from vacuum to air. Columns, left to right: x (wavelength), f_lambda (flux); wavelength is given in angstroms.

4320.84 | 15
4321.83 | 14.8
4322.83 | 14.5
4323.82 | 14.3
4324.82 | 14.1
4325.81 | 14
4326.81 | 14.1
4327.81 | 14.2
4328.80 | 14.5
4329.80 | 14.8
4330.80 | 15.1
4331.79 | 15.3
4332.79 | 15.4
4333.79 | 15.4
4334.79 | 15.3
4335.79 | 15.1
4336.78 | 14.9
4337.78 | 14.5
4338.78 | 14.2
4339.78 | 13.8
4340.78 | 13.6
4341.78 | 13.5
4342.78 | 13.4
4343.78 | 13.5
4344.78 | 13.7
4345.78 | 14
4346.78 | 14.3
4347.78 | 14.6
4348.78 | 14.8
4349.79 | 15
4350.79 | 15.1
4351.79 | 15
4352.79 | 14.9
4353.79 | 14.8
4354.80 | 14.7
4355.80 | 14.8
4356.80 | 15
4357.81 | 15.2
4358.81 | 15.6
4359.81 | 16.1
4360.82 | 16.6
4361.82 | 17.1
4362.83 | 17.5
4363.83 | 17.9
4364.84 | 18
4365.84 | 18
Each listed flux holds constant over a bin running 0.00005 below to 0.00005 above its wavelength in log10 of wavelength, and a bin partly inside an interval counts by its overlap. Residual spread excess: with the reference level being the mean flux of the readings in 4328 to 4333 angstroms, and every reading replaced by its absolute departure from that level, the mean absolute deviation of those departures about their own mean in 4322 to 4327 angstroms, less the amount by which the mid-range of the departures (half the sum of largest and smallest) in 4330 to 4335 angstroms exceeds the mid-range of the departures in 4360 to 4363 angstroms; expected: 2.0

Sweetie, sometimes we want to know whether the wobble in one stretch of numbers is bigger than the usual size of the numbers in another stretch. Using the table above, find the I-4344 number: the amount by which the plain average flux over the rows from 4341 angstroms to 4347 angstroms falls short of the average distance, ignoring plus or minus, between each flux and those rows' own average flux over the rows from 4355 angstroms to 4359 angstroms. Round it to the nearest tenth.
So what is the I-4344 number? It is -13.5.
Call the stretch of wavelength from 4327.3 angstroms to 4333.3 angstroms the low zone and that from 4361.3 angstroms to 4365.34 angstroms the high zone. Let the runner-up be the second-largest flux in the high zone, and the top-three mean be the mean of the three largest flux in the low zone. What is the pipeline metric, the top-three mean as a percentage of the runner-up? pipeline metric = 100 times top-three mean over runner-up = 85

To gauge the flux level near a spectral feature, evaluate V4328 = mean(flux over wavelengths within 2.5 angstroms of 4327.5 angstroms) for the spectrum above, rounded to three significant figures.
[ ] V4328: 14.3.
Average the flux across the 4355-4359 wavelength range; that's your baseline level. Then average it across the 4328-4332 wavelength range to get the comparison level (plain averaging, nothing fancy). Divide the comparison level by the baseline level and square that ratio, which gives 0.97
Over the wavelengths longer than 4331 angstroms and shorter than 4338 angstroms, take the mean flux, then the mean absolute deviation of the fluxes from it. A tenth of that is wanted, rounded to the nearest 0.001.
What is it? 0.025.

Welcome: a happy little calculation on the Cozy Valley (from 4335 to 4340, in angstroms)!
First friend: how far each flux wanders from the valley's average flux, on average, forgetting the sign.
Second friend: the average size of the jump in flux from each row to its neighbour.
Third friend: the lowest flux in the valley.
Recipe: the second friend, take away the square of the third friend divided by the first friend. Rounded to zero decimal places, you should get -476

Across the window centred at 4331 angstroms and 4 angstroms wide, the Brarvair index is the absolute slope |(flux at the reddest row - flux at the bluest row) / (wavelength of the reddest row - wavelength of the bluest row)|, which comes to 0.20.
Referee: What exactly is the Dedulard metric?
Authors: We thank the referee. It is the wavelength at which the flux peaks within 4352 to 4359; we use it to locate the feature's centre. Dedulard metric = 4358.81 angstroms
